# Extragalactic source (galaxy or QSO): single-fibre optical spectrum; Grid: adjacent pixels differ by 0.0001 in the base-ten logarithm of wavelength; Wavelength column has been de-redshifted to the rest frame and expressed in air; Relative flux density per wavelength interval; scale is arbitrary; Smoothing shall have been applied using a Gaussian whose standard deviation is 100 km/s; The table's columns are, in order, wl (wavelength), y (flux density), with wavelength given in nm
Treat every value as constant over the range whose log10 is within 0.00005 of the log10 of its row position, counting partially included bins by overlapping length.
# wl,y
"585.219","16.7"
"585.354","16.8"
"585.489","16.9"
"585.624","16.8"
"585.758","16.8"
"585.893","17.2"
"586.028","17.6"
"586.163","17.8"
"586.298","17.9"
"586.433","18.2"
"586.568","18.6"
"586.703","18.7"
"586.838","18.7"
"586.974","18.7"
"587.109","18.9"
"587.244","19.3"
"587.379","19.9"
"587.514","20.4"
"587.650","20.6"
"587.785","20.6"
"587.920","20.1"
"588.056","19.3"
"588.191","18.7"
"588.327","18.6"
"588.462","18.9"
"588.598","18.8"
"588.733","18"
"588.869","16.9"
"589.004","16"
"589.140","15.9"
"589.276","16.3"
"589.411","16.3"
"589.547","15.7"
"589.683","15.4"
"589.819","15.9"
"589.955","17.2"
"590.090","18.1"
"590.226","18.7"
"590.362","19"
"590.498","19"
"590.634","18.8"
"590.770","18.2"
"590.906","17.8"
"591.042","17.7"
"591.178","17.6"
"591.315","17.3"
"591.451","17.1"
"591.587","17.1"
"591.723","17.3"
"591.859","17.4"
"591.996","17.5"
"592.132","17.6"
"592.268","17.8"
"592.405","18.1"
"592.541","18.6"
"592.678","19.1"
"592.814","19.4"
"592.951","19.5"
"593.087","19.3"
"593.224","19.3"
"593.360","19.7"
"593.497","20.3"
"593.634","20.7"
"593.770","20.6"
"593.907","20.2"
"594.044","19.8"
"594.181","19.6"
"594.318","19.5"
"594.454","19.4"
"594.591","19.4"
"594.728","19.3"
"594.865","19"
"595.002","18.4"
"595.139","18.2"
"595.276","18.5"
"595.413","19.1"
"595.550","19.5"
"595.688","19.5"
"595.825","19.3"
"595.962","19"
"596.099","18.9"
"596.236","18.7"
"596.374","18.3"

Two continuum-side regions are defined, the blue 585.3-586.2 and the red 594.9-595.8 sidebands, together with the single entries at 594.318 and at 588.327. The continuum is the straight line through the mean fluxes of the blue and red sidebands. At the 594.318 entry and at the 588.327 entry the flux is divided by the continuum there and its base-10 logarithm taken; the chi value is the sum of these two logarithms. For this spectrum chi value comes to 0.043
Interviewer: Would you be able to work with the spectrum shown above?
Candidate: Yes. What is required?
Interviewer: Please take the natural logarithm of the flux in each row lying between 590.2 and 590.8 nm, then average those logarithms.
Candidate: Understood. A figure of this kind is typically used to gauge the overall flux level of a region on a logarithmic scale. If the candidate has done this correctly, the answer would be 2.93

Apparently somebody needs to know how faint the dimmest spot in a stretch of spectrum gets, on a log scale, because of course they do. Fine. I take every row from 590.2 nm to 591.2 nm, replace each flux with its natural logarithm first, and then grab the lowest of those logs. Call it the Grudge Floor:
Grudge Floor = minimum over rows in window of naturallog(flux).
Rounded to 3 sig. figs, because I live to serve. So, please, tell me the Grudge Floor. 2.87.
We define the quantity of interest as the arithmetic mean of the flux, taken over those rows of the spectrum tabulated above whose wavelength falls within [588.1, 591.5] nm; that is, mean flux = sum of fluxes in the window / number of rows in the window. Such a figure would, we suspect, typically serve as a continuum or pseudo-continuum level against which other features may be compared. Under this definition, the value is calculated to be 17.5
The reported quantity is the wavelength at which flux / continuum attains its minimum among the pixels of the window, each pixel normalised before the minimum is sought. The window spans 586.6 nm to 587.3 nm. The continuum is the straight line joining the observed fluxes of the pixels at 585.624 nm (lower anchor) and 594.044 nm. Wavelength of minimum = 586.974 nm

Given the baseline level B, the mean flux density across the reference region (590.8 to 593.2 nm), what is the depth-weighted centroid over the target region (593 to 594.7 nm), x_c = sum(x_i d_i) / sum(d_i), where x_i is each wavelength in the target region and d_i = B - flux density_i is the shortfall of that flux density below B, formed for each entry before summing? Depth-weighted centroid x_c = 593.82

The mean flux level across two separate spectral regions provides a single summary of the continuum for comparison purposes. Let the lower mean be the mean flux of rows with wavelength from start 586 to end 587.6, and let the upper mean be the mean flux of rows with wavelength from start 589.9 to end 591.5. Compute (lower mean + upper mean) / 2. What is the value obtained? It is 18.4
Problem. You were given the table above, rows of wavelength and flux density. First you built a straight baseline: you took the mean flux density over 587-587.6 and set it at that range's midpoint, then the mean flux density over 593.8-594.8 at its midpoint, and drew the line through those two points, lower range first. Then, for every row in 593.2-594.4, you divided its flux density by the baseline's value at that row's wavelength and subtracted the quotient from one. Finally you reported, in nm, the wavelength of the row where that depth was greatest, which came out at 593.224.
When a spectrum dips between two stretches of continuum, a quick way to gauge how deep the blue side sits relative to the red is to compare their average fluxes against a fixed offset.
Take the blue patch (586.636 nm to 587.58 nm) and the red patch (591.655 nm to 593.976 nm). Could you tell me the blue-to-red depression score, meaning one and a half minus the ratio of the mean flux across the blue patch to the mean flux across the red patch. 0.49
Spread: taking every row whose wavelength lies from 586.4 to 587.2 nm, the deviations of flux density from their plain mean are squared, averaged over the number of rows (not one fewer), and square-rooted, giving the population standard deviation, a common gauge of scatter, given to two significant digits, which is 0.21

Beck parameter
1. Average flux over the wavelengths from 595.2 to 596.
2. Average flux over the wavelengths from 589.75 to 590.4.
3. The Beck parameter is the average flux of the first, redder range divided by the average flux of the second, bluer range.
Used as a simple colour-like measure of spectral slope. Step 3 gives 1.08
